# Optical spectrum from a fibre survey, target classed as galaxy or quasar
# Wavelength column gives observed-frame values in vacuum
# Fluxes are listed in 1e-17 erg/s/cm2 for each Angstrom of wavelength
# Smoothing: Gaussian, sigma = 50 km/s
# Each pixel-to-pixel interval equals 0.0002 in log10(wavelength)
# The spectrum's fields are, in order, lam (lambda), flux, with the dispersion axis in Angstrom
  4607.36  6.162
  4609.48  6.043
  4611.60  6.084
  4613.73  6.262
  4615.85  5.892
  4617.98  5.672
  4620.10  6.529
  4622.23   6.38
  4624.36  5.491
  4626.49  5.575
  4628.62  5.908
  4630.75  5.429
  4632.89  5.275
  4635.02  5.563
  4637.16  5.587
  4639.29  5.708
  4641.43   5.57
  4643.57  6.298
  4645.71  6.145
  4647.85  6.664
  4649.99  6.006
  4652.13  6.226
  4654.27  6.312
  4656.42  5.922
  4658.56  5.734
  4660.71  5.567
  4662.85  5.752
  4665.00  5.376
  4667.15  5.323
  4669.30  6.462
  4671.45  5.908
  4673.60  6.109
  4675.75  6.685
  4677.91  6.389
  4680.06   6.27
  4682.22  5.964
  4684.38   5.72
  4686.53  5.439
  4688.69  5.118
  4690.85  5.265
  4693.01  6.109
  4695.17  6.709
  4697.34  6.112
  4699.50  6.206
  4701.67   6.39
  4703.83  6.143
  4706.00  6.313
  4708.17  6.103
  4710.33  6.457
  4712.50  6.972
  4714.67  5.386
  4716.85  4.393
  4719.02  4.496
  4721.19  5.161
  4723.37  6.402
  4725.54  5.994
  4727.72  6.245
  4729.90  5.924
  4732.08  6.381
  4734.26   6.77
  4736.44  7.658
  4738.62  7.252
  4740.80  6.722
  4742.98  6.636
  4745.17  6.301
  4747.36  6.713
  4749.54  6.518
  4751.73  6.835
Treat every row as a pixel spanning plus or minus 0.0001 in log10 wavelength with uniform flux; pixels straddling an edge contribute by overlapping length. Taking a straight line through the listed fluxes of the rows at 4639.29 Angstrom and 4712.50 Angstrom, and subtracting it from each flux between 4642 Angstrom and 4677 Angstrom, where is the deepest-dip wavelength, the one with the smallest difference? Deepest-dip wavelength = 4667.15 Angstrom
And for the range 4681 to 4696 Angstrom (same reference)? 4688.69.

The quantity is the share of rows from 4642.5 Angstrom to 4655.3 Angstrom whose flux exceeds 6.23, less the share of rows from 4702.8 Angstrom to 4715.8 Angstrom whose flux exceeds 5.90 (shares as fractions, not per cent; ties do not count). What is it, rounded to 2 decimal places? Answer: -0.33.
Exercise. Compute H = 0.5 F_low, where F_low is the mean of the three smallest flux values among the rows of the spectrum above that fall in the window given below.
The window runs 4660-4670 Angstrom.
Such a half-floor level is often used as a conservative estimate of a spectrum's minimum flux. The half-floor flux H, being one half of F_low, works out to 2.71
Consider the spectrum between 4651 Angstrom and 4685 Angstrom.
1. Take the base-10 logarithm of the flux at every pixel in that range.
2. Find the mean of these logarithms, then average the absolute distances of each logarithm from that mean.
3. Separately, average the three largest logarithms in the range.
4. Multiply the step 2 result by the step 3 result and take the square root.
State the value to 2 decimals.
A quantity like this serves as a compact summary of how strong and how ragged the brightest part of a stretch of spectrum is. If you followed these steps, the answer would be 0.14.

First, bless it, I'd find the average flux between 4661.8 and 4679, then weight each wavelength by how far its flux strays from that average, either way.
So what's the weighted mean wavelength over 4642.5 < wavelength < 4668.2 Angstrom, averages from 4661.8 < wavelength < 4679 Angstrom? 4657.4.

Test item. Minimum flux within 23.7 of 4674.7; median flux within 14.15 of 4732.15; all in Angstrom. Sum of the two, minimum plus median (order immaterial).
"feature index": 11.5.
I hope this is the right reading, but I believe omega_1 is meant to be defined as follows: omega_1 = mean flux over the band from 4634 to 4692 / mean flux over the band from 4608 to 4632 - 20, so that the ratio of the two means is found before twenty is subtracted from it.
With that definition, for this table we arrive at -19.0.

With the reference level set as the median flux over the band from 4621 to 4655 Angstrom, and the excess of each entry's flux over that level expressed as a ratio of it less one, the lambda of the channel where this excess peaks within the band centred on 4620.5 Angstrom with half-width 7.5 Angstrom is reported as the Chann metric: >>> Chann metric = 4620.10 Angstrom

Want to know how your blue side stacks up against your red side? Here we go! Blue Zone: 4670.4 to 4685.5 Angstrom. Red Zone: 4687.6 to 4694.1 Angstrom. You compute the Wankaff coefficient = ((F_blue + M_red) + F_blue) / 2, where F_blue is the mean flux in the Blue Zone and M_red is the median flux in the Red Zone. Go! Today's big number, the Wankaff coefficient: 8.78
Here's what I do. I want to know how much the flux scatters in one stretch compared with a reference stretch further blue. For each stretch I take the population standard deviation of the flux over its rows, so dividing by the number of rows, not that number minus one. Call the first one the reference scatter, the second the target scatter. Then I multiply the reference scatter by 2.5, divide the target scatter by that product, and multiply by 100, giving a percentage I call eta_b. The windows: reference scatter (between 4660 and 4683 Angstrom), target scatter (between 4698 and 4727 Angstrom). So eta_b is 70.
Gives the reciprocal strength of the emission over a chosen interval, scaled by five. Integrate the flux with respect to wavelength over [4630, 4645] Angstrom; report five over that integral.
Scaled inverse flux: 0.059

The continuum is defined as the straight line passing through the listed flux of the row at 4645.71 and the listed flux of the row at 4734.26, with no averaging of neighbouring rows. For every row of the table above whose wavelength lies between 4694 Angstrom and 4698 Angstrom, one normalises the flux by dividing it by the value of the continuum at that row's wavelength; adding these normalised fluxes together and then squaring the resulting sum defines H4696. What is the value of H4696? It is 3.9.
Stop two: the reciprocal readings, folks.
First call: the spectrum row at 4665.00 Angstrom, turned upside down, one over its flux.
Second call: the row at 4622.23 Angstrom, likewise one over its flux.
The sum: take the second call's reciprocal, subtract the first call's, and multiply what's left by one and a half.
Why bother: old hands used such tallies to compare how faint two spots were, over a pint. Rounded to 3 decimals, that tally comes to -0.044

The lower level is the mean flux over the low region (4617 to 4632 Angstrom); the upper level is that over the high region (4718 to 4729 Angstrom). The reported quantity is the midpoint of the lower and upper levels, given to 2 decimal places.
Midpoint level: 5.76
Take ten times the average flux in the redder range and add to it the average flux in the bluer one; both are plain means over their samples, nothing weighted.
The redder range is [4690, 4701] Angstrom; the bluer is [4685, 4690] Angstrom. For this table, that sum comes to 66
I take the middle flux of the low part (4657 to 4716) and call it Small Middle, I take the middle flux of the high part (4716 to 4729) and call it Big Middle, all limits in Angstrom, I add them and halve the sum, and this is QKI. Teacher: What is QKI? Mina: 5.84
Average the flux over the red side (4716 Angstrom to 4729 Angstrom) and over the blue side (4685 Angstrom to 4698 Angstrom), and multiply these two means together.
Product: 31.6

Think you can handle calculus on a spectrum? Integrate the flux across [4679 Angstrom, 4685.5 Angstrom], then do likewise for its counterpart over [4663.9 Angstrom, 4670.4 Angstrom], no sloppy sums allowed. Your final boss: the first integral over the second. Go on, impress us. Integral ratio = 1.05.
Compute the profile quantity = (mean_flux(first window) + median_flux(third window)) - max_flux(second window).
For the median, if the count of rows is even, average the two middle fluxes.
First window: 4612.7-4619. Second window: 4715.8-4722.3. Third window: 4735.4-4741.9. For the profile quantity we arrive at 8.0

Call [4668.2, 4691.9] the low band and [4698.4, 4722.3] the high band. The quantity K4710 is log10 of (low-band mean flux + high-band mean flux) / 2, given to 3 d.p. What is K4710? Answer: 0.769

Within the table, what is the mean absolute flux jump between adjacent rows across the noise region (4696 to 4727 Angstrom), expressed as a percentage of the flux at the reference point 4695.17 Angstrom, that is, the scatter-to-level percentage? 8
